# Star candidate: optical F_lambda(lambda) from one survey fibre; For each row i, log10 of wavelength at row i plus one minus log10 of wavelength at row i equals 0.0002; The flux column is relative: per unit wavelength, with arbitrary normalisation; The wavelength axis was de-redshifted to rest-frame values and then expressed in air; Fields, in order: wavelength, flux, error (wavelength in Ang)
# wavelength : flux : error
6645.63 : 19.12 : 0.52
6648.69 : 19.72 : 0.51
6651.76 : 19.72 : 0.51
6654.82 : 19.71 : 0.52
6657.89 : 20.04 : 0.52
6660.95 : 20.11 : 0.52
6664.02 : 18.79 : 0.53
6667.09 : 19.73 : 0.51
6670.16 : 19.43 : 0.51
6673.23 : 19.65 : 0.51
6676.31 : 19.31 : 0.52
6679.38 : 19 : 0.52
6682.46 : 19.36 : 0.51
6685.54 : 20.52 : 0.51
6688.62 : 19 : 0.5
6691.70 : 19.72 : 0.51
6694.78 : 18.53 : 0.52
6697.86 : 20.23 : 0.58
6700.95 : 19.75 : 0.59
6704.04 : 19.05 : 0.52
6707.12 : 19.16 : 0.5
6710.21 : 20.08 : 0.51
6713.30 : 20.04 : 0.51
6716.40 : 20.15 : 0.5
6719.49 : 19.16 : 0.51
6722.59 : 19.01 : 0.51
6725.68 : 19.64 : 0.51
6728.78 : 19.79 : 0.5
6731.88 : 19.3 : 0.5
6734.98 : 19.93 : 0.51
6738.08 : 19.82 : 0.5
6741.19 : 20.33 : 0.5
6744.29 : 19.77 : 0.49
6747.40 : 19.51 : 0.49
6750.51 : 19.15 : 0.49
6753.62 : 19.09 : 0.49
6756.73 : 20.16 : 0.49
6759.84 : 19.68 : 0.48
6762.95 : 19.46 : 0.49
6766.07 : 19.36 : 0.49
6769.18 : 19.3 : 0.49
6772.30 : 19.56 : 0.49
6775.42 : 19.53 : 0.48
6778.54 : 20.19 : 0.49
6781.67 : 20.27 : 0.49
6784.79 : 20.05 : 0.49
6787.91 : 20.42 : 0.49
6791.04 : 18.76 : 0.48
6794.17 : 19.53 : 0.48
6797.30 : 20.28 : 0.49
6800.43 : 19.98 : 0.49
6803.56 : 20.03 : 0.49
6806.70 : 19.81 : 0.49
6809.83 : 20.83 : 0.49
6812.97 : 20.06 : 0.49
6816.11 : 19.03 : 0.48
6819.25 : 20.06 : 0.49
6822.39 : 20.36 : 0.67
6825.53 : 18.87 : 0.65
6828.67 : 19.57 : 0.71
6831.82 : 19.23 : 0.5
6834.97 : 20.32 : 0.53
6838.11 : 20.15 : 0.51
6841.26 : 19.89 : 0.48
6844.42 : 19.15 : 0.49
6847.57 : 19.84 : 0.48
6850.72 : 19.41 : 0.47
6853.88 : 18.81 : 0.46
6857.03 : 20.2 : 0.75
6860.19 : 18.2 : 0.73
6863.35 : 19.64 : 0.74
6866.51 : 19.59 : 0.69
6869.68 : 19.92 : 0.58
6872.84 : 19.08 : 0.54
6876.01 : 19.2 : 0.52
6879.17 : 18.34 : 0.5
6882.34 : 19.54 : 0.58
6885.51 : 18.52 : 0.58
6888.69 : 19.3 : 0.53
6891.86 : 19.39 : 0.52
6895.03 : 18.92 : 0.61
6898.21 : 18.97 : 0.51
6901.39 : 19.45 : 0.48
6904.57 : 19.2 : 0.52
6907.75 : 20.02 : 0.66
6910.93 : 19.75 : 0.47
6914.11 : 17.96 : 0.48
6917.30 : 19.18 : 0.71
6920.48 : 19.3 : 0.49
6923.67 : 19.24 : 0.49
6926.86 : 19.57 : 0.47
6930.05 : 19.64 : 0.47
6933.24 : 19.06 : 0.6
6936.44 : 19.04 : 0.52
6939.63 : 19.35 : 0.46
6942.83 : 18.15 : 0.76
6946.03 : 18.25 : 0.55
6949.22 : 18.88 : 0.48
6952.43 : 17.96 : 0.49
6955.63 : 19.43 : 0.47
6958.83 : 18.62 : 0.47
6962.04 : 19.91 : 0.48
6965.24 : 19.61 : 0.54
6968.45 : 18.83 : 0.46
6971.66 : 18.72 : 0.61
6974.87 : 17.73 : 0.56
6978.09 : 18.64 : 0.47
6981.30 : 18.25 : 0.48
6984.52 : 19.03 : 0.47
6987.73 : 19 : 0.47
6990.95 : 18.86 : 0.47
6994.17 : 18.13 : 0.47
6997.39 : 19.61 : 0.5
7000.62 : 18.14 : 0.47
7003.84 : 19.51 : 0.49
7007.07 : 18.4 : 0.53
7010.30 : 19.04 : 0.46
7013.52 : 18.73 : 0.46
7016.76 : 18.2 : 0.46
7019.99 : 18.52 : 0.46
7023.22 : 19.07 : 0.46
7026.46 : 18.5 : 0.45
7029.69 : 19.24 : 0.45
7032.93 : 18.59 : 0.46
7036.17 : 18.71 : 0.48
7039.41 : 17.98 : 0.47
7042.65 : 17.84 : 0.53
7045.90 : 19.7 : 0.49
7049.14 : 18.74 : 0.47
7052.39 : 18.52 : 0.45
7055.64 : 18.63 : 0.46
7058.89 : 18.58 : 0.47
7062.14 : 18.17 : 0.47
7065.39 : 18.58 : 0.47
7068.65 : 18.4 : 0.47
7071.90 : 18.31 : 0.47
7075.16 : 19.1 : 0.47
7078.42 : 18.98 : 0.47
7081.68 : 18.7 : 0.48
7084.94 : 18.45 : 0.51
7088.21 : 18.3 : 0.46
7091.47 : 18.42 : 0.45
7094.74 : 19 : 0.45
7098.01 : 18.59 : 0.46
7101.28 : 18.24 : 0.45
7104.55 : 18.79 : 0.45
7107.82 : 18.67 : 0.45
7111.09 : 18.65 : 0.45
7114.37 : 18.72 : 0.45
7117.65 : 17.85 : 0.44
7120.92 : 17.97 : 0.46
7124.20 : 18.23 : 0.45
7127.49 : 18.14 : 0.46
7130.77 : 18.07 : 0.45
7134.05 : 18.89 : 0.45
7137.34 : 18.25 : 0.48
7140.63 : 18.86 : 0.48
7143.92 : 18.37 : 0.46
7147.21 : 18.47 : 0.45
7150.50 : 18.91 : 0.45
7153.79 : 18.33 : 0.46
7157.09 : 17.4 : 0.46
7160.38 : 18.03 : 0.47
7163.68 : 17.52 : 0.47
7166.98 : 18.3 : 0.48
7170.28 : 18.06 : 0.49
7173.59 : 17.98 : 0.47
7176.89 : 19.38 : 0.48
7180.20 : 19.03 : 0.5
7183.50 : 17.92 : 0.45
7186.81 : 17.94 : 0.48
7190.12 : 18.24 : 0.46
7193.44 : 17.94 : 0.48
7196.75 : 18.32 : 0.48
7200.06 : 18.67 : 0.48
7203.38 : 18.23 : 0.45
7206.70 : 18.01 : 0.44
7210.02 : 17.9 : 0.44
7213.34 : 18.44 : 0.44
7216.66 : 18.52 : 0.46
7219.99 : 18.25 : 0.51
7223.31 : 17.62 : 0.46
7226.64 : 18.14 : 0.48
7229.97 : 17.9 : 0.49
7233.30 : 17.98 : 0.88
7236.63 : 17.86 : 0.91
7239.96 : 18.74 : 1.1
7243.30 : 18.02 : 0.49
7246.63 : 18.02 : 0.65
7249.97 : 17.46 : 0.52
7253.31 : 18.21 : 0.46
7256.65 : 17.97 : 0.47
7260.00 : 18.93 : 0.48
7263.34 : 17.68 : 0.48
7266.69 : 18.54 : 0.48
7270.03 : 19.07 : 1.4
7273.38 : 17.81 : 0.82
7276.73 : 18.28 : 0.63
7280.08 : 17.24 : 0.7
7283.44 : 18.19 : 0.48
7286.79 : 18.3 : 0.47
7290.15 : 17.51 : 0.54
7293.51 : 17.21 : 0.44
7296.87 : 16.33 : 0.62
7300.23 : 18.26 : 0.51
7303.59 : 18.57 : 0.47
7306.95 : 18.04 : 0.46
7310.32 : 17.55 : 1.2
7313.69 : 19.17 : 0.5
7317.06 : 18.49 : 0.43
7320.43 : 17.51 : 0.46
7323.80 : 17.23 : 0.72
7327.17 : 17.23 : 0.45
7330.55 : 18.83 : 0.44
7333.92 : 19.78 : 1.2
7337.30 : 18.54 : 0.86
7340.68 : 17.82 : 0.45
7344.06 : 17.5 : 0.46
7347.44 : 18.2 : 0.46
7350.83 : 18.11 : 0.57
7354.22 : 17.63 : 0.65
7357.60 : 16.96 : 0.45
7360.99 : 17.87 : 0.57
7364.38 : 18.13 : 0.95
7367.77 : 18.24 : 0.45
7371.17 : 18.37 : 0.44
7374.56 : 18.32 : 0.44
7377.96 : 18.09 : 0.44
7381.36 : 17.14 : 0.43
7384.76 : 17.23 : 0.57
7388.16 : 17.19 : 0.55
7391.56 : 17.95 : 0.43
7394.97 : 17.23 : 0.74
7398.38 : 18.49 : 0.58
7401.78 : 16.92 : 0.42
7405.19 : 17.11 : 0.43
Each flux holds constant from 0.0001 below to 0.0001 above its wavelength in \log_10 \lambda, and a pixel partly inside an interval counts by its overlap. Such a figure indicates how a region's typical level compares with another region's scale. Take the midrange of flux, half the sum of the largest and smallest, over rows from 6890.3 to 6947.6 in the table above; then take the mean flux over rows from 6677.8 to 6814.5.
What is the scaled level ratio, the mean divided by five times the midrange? 0.207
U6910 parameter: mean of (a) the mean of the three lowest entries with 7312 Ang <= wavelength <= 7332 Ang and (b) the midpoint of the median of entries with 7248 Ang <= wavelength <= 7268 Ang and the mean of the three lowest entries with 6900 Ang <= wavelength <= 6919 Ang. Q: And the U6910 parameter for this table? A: 17.9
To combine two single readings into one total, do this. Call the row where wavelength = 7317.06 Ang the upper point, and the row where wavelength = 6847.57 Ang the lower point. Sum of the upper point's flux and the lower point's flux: 38.3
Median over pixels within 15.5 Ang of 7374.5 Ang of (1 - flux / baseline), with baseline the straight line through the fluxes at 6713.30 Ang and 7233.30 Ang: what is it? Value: -0.038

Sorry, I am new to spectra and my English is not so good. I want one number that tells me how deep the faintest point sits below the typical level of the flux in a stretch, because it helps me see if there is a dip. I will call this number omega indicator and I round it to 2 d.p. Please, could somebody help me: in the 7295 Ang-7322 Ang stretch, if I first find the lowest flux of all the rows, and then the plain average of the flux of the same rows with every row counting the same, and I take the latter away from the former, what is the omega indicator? -1.66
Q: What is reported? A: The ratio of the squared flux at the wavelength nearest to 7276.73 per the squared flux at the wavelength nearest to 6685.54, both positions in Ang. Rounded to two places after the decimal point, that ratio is 0.79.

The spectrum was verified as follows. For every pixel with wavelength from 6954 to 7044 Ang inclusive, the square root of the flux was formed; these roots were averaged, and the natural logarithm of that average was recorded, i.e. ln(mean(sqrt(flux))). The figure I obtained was 1.47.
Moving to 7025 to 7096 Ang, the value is 1.46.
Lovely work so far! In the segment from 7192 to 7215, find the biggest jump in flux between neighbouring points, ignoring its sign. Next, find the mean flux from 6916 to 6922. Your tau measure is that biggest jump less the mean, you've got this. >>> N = -18.7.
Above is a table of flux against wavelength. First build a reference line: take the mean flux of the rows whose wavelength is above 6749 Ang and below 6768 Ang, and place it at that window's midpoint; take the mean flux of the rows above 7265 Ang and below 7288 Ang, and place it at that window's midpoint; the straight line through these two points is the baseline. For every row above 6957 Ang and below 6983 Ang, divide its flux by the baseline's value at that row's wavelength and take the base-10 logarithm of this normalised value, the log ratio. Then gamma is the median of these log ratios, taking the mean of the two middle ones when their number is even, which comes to -0.006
